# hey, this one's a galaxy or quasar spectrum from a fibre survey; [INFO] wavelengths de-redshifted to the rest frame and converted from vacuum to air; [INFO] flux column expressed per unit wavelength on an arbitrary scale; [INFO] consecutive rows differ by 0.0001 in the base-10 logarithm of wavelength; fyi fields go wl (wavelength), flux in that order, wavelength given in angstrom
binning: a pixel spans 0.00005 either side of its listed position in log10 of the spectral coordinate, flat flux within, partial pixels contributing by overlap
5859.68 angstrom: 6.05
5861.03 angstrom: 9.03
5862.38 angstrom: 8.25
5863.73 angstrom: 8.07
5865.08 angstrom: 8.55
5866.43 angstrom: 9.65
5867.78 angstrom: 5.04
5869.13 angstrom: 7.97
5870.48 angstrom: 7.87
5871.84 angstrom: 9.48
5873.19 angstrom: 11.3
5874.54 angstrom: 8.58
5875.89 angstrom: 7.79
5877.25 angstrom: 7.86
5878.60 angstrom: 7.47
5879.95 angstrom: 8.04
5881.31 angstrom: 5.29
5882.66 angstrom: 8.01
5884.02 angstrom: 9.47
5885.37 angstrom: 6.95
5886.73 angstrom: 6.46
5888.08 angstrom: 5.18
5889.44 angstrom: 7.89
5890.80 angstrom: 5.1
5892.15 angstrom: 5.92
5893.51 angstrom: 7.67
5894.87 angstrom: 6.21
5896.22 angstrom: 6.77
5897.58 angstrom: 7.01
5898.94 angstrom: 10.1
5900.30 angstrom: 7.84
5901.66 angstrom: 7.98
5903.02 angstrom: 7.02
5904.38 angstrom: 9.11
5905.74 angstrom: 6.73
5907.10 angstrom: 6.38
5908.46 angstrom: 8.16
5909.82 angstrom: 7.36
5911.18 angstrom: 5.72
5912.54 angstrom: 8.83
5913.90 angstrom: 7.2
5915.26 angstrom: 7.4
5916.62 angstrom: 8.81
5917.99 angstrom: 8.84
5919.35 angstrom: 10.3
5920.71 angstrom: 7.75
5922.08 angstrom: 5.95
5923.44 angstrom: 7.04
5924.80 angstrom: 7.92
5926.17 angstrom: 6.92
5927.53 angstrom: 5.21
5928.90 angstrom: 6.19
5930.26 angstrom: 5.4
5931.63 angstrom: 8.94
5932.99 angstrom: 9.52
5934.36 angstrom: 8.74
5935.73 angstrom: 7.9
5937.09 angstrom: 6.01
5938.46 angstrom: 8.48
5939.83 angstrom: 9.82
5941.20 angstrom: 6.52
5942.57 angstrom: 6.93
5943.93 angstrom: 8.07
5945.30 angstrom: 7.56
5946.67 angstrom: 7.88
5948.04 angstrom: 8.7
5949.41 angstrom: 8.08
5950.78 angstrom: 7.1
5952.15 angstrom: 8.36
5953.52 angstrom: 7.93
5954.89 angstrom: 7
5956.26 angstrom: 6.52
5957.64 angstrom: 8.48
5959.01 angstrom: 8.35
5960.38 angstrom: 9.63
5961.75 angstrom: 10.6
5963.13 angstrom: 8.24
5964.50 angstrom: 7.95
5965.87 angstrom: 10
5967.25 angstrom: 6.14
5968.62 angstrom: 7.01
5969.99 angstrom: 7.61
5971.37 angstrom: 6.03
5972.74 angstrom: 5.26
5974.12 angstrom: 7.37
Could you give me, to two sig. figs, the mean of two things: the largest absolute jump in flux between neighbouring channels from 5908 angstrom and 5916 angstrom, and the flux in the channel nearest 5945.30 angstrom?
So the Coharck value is 5.3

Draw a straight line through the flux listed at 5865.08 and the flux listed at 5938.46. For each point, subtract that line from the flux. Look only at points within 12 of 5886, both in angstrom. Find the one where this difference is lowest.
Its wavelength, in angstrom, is 5890.80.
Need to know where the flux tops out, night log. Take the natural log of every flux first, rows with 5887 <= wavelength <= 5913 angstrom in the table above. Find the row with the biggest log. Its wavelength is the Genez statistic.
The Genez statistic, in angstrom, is 5898.94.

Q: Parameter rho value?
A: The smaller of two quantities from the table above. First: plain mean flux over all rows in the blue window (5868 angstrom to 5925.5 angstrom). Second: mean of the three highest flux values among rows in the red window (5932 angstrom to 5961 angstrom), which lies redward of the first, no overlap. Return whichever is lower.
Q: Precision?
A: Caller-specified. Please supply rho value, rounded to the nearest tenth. 7.6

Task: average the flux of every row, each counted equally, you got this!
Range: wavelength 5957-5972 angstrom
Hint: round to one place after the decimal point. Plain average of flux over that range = 8.2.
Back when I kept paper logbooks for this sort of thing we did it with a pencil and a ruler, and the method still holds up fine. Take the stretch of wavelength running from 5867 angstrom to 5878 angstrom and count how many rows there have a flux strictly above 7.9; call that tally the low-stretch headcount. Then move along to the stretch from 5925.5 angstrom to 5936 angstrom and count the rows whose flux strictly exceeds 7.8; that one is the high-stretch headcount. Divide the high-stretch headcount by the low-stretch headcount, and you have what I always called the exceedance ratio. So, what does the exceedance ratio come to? 1.0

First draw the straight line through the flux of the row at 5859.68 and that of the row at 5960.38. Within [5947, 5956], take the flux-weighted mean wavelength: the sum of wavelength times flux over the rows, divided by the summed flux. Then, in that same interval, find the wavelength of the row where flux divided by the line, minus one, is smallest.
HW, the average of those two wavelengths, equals 5953.1 angstrom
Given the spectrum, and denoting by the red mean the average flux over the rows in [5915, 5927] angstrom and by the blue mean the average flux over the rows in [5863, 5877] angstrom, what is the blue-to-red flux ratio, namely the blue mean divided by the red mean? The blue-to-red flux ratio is 1.07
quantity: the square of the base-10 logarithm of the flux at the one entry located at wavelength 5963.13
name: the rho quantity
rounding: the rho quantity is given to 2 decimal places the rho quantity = 0.84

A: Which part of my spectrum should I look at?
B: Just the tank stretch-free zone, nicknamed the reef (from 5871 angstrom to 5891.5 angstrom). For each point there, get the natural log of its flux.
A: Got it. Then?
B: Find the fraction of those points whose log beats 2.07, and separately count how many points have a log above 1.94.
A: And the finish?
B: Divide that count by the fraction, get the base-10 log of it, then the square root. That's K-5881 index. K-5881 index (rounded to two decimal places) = 1.18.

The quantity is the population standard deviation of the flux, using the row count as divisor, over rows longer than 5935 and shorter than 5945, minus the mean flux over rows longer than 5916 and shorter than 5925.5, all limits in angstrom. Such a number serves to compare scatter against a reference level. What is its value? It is -6.9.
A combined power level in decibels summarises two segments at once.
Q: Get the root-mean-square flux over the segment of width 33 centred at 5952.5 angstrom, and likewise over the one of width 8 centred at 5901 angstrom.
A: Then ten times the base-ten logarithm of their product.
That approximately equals 18.2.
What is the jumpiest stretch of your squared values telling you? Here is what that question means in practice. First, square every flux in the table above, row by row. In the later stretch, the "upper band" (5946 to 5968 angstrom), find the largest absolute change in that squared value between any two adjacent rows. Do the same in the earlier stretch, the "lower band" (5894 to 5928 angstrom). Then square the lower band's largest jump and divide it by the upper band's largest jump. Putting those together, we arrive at 45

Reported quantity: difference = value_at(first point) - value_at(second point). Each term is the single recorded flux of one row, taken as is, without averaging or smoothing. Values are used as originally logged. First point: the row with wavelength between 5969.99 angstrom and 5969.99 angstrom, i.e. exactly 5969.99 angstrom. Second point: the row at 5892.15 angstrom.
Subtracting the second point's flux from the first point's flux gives 1.7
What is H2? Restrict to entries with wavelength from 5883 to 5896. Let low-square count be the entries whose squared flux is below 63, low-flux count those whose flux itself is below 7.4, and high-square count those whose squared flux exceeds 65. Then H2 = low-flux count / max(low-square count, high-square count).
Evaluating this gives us 0.75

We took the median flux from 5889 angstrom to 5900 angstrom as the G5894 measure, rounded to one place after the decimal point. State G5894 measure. 6.9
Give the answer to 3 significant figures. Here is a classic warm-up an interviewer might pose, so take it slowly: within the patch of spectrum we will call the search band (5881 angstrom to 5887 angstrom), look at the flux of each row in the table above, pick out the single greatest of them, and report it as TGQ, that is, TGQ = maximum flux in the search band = 9.47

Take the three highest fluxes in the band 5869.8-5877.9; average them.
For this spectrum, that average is 9.79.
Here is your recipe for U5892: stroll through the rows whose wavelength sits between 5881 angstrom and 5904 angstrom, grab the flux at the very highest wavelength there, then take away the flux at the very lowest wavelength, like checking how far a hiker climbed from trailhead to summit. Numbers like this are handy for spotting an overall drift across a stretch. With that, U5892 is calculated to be 1.7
